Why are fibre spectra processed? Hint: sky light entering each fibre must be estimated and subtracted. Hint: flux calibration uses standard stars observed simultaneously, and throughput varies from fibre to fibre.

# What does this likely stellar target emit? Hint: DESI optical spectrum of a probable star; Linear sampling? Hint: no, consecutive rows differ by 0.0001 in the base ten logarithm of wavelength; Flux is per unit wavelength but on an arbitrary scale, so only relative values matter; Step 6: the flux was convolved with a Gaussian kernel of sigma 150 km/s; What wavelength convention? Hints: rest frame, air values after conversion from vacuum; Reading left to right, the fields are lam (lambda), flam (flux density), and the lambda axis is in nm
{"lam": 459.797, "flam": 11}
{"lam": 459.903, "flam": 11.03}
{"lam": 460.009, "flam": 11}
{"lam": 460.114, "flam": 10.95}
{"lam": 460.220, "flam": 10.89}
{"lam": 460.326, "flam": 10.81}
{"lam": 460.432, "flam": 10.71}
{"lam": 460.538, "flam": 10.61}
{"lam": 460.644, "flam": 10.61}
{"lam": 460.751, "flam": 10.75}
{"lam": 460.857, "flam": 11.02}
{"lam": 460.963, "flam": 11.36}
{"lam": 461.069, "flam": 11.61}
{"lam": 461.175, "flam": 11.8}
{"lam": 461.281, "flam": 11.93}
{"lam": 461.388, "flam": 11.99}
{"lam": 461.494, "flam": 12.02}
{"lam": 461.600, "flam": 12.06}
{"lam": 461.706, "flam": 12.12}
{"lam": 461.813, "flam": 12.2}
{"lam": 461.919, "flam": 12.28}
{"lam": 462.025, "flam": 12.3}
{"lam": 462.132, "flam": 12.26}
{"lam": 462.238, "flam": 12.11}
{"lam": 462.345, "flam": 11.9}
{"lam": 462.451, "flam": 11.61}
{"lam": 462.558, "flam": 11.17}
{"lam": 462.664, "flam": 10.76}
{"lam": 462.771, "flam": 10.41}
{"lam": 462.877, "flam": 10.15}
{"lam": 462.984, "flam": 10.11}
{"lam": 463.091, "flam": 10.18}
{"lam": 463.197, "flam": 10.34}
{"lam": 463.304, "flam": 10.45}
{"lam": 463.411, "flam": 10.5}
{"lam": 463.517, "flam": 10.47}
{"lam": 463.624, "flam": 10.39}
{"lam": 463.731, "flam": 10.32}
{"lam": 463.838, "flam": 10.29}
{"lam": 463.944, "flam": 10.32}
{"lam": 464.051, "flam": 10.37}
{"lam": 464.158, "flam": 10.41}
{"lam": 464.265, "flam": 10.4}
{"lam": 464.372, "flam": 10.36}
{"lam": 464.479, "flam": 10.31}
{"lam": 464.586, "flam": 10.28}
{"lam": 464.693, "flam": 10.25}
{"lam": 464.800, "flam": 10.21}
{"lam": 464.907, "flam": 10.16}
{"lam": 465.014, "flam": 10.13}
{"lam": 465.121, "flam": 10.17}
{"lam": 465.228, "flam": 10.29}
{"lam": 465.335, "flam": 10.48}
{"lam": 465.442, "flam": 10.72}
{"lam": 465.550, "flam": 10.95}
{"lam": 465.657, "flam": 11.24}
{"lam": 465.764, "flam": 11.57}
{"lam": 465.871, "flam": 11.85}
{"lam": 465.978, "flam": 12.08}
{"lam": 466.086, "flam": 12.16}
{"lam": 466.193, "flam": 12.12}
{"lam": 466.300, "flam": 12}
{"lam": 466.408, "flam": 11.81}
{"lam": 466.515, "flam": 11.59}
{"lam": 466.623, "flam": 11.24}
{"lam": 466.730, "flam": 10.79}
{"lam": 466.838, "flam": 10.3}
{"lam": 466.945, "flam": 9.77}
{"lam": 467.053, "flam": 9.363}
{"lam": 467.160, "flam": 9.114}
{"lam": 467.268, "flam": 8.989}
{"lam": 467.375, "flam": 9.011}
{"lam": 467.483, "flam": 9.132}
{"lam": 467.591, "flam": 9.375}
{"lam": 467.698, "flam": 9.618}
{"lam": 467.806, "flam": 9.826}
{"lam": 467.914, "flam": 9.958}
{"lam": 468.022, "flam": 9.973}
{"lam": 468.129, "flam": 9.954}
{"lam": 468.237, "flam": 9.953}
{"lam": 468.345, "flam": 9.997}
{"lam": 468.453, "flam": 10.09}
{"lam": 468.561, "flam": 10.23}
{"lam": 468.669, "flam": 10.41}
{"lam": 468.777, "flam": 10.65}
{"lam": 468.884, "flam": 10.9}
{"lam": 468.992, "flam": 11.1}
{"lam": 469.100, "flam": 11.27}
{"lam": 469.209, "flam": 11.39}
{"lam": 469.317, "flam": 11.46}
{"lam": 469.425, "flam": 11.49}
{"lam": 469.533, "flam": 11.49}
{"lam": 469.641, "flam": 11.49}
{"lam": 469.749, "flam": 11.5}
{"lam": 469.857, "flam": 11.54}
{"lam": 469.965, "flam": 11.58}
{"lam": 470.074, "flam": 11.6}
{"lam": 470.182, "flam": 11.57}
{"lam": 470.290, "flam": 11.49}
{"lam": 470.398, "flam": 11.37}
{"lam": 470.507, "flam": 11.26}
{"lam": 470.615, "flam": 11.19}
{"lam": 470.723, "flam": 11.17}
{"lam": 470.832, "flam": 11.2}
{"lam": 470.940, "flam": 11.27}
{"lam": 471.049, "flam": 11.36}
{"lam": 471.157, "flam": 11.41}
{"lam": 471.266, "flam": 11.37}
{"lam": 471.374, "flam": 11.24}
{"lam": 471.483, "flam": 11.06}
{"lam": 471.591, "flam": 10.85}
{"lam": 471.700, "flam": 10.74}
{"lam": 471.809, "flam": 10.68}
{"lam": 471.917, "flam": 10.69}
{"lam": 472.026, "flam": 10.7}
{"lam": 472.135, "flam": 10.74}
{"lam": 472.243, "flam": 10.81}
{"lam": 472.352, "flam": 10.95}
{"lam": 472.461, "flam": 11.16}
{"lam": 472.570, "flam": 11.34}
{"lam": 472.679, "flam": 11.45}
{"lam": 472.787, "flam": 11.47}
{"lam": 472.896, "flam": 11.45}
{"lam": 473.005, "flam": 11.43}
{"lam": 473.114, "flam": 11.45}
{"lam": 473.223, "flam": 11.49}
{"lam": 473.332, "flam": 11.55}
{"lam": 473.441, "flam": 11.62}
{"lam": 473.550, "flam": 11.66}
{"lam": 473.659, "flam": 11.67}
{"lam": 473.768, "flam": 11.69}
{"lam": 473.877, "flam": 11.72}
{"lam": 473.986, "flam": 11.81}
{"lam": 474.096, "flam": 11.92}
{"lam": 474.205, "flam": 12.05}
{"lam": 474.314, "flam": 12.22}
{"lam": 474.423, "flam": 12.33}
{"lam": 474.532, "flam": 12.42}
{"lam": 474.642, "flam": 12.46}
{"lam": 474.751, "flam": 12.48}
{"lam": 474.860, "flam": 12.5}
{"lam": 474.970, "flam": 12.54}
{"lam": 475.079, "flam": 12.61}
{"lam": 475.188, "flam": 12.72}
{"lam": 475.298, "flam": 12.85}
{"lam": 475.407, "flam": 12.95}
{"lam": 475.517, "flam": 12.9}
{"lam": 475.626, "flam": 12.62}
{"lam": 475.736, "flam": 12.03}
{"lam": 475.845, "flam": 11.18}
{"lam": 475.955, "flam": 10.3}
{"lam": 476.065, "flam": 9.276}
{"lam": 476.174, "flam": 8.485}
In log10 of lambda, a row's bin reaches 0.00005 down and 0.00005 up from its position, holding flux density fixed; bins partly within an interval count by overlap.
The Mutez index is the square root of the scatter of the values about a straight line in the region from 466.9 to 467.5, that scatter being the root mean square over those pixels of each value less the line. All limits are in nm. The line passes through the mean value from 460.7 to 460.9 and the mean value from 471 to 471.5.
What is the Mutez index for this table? 1.39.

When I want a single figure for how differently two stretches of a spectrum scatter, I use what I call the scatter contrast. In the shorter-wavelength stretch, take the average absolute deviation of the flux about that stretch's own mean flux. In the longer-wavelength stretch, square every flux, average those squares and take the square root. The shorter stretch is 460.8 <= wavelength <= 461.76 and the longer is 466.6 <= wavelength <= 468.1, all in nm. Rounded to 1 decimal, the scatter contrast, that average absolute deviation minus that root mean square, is -9.5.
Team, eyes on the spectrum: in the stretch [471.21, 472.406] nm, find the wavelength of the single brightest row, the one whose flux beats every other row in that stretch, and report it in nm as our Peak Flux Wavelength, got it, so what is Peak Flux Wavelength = 471.266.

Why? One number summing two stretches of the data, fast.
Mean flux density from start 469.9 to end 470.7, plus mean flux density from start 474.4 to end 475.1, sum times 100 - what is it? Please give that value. 2391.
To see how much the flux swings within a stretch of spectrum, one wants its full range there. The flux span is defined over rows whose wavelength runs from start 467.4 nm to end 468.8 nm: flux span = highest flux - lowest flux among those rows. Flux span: 1.52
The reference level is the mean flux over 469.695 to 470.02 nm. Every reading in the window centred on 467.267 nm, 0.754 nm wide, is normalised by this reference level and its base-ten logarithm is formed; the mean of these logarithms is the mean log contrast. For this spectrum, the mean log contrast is -0.10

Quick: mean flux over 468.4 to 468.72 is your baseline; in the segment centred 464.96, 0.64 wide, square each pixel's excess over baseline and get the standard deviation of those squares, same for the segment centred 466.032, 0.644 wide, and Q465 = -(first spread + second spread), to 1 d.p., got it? -0.7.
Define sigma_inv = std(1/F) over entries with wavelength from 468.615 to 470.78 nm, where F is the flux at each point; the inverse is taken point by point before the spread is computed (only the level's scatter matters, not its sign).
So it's 0.0026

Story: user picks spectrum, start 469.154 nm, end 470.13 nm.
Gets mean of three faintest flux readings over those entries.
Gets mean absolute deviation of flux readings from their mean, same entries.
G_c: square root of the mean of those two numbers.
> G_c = 2.40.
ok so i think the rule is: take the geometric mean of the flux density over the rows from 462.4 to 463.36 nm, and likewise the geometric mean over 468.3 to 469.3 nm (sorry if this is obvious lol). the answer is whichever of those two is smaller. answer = 10.6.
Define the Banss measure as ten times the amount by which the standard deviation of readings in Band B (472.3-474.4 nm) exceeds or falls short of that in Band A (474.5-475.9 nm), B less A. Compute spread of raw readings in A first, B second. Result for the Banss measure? -2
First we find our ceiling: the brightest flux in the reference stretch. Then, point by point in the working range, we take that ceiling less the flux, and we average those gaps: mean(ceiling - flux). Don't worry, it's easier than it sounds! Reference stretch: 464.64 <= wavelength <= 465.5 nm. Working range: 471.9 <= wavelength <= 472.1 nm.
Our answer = 0.0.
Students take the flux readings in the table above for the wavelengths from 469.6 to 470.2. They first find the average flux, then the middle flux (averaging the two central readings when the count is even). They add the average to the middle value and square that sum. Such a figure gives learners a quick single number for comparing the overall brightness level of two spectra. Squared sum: 534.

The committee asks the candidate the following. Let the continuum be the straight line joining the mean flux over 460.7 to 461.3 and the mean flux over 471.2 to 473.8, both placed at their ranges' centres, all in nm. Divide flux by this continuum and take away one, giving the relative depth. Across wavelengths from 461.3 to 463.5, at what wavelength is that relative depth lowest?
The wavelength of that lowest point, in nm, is 462.984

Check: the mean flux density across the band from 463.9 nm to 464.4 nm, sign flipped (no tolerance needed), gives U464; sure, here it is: -10.4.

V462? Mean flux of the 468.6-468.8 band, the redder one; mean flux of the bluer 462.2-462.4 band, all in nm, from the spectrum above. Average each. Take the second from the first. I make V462 -1.5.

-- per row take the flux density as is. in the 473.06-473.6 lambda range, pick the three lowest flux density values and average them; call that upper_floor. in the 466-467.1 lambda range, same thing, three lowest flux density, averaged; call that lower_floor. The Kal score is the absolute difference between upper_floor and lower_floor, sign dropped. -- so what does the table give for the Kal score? 1.7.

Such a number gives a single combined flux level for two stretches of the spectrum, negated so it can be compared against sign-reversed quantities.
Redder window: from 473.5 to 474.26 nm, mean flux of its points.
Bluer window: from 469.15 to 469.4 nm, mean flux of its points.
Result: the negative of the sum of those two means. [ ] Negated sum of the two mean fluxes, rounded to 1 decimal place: -23.2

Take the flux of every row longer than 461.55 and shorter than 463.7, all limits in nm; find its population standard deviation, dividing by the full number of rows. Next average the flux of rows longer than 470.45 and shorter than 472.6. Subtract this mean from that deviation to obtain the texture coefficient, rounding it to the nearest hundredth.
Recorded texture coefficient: -10.20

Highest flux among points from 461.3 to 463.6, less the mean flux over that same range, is 1.00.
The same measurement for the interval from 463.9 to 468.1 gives 1.68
